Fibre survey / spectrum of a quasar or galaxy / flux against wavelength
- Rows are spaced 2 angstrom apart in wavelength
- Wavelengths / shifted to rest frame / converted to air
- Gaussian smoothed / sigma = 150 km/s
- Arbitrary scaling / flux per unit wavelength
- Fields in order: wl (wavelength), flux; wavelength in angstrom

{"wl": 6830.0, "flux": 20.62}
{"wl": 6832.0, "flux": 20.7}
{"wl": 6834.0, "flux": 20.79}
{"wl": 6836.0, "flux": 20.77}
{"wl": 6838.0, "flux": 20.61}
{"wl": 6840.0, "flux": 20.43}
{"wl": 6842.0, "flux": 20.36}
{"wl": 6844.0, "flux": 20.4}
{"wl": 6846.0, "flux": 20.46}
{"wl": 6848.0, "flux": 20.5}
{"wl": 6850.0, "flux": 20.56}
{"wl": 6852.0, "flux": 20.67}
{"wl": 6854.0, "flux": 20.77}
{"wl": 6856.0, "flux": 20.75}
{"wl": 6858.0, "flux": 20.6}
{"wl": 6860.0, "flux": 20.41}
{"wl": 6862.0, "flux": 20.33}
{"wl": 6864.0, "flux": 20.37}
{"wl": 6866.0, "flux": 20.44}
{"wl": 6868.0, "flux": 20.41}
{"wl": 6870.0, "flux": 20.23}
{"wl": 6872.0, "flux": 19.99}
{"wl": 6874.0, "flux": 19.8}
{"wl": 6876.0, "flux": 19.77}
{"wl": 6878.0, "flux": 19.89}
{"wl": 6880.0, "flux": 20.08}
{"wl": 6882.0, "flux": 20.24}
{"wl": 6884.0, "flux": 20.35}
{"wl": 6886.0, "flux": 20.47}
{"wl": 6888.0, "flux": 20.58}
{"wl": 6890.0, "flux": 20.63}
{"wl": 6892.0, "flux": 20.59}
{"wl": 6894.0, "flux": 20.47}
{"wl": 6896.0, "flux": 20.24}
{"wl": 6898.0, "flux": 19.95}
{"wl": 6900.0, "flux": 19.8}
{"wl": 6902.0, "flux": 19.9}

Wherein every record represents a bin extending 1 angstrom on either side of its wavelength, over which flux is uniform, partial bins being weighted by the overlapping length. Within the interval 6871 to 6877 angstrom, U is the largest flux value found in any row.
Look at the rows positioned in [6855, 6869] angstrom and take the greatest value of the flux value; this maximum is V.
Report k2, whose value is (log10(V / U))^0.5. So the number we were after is 0.127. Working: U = 19.99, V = 20.75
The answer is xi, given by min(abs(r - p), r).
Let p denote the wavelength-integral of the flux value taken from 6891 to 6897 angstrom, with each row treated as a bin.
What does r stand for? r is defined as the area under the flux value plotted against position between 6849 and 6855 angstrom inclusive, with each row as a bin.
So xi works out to 1.4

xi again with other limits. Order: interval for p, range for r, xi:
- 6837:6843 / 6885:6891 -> 0.6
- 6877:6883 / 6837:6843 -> 2.4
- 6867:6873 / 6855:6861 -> 2.3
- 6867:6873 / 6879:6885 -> 0.1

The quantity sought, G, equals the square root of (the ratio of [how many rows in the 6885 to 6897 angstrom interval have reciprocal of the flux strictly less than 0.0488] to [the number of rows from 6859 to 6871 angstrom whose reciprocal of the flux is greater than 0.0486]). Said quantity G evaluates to 0.71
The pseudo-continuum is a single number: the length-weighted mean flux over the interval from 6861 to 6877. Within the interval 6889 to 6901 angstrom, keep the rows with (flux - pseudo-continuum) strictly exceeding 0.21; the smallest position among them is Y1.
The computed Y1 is 6890.0 angstrom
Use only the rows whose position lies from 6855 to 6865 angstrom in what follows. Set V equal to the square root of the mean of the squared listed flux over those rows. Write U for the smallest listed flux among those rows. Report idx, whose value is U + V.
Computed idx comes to 40.82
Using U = 20.33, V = 20.49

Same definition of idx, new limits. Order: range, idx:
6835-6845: 40.87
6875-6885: 39.84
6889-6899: 40.33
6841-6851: 40.82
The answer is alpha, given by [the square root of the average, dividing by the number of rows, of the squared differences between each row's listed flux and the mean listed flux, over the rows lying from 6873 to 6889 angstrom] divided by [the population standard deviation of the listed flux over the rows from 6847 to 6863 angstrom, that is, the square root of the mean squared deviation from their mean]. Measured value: 1.98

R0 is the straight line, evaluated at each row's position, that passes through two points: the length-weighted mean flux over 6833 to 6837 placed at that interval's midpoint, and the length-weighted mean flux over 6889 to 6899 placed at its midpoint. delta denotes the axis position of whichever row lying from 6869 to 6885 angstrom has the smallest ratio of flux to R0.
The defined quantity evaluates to 6876.0 angstrom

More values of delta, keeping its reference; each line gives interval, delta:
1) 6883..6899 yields 6898.0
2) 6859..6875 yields 6874.0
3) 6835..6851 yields 6842.0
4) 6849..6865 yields 6862.0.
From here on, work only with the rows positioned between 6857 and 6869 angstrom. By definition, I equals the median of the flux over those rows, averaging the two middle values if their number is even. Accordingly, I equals 20.4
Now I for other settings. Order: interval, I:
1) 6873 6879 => 19.8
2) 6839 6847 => 20.4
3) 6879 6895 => 20.5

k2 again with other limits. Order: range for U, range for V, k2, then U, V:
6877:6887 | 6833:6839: 0.082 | 20.47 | 20.79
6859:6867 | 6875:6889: 0.054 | 20.44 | 20.58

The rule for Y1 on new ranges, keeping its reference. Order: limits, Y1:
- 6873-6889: 6886.0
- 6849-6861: 6850.0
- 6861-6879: 6866.0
